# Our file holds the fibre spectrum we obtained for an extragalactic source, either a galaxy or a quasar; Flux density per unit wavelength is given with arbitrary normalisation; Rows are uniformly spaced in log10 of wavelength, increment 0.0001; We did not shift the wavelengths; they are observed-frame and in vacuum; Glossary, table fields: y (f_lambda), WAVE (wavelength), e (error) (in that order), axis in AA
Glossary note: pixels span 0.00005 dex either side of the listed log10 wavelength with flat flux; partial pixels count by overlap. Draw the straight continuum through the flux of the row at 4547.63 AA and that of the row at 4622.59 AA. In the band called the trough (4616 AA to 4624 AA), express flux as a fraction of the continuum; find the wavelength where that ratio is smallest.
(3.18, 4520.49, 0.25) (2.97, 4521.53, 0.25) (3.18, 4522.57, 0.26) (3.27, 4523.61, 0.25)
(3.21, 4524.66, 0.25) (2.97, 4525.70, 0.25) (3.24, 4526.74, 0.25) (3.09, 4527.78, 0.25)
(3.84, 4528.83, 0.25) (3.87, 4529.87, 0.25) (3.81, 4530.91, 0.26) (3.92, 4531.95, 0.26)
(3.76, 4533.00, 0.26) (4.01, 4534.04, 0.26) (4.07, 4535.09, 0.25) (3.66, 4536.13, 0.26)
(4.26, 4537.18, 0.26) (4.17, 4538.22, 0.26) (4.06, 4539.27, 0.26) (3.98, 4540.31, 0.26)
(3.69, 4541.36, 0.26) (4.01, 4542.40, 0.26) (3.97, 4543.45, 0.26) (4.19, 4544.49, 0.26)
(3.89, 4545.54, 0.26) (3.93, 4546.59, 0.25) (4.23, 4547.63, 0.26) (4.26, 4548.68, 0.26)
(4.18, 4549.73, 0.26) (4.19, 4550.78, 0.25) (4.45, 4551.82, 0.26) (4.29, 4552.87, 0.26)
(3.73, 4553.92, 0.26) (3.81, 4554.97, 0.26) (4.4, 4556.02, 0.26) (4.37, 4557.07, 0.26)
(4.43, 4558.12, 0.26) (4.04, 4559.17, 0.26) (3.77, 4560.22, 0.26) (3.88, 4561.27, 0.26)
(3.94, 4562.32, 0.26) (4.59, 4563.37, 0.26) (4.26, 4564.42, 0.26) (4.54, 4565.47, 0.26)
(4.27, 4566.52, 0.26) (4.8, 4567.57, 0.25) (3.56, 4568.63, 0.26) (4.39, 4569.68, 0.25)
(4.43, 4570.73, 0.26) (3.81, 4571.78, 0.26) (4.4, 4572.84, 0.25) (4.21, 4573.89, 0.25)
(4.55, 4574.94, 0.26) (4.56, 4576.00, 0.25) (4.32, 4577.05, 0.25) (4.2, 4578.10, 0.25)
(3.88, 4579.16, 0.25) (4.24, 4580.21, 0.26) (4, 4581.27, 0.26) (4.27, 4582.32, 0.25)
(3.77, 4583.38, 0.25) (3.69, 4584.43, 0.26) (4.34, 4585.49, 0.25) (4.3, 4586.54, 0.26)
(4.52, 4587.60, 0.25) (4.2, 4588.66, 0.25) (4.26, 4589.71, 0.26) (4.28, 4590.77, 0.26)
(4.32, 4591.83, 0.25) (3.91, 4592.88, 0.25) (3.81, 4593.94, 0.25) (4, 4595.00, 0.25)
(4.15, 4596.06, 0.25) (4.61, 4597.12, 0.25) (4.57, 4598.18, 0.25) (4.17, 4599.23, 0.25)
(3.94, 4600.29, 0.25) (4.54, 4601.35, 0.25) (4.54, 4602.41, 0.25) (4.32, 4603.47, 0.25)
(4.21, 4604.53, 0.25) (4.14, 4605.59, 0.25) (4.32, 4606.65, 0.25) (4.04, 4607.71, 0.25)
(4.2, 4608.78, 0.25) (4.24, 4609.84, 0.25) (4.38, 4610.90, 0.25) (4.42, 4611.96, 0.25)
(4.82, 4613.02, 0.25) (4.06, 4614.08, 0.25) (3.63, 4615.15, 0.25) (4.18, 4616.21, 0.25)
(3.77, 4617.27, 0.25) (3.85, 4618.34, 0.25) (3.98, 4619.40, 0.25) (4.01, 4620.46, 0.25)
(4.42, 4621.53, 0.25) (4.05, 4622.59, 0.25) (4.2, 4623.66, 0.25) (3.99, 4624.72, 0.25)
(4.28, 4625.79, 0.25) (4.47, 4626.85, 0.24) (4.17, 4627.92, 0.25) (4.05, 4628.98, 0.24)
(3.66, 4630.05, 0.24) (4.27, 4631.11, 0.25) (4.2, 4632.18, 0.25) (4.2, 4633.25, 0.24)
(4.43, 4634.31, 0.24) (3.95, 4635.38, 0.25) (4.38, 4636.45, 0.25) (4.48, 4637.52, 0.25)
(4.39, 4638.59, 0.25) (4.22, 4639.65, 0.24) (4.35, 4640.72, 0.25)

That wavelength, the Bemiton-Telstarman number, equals 4617.27 AA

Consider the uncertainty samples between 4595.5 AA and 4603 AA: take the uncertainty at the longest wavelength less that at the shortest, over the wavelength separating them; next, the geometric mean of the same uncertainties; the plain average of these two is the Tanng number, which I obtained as 0.125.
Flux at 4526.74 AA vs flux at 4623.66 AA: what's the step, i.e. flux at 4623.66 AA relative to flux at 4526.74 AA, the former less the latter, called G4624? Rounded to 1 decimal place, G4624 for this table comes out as 1.0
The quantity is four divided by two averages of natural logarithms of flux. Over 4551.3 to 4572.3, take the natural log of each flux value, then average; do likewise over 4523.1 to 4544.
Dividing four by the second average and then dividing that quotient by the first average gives 2.13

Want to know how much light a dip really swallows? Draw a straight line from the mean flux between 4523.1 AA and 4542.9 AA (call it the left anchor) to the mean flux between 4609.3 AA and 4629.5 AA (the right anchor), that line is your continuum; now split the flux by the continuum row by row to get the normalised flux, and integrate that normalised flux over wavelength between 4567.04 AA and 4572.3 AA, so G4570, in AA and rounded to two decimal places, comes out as 5.65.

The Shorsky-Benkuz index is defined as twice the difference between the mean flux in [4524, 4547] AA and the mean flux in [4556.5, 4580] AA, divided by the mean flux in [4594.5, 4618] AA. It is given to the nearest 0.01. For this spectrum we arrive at -0.21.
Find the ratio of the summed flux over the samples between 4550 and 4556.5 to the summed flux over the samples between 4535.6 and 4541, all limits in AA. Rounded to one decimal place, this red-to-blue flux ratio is 1.2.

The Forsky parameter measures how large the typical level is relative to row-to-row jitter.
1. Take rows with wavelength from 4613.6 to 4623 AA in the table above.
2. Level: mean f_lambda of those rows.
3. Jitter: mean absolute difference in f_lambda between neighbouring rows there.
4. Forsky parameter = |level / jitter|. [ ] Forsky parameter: 13.3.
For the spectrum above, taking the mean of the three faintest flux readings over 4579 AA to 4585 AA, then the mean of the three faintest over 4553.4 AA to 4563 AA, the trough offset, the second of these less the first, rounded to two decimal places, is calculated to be -0.01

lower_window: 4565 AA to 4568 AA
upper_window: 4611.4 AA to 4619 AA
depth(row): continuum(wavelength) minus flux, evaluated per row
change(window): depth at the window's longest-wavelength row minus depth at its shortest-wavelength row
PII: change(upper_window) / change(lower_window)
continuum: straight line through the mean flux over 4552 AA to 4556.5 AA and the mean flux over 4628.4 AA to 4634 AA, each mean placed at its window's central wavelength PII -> -2.2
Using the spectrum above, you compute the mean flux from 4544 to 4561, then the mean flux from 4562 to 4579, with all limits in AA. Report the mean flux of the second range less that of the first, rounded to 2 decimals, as 0.17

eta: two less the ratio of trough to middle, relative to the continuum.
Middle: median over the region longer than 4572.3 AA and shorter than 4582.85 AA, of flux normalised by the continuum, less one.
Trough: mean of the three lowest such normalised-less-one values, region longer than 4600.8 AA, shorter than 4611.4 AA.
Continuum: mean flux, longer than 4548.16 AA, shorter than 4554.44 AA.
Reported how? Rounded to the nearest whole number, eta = 3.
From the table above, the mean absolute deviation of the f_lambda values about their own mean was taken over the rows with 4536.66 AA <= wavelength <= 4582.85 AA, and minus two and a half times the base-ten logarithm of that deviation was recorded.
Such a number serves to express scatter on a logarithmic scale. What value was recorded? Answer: 1.6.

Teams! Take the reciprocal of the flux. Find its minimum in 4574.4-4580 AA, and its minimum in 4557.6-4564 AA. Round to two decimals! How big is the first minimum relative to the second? 1.01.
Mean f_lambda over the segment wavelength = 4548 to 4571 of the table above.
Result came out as 4.21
